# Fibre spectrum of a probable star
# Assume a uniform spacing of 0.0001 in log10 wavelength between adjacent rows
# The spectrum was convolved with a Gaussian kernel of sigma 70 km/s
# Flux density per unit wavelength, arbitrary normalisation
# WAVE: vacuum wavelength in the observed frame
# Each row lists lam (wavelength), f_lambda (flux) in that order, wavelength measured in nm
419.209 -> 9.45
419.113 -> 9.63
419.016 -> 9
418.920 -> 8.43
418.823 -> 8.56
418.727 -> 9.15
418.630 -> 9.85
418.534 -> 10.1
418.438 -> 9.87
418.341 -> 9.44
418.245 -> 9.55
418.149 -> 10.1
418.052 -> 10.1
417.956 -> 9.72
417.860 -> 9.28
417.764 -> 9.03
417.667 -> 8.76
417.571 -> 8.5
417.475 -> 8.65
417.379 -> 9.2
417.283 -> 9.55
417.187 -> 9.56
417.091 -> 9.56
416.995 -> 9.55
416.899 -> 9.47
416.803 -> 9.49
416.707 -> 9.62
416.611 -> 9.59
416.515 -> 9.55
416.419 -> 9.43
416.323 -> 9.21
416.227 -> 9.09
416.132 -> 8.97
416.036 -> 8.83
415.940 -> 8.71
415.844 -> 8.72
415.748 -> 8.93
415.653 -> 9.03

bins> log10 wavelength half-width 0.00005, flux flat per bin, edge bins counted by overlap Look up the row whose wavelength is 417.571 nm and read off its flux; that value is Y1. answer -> 8.5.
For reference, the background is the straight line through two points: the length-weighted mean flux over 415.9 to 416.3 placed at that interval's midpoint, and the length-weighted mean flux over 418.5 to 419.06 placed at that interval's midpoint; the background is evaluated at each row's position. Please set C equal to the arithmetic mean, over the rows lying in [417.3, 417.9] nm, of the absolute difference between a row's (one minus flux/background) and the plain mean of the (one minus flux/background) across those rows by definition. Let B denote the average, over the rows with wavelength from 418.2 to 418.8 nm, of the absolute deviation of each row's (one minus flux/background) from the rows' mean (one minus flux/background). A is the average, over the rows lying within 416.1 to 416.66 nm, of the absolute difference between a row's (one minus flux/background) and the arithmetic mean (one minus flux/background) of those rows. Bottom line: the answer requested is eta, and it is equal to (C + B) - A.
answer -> 0.036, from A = 0.023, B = 0.030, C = 0.029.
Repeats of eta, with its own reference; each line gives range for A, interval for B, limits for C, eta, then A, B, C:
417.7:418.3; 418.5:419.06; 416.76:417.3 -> 0.024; 0.037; 0.059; 0.002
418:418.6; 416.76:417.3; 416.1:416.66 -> -0.002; 0.027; 0.002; 0.023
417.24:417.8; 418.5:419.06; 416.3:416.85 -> 0.035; 0.035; 0.059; 0.011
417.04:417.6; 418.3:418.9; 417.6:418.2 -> 0.055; 0.045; 0.049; 0.051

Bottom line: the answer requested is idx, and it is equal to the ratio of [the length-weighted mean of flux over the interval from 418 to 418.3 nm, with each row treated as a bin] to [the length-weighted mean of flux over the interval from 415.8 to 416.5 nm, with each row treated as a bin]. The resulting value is 1.10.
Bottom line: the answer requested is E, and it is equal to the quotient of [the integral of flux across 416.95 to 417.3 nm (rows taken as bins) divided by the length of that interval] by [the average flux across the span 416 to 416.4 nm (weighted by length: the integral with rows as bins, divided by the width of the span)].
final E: 1.05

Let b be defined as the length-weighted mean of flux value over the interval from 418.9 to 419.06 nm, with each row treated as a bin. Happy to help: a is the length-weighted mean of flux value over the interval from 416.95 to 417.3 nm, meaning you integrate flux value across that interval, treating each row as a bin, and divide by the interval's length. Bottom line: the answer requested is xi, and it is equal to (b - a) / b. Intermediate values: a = 9.56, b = 8.78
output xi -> -0.088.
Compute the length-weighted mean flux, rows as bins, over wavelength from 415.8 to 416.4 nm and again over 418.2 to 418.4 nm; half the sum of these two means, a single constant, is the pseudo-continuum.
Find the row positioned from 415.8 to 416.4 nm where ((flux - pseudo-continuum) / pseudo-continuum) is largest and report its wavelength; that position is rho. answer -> 416.323 nm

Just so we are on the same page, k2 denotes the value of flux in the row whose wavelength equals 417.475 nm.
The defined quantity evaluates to 8.65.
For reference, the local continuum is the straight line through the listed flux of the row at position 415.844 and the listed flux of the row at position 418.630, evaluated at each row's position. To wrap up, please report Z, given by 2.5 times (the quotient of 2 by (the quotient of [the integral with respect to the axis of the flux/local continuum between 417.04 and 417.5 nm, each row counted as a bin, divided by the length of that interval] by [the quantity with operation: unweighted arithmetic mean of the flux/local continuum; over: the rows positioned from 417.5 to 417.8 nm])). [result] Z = 4.6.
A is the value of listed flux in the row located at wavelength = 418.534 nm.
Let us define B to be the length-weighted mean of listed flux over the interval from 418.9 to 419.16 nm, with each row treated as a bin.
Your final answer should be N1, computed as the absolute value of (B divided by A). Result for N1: 0.90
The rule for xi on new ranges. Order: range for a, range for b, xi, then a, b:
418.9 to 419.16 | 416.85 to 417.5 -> 0.033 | 9.08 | 9.39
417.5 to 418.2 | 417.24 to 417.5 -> -0.017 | 9.33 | 9.18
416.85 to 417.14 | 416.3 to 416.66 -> -0.008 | 9.53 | 9.45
